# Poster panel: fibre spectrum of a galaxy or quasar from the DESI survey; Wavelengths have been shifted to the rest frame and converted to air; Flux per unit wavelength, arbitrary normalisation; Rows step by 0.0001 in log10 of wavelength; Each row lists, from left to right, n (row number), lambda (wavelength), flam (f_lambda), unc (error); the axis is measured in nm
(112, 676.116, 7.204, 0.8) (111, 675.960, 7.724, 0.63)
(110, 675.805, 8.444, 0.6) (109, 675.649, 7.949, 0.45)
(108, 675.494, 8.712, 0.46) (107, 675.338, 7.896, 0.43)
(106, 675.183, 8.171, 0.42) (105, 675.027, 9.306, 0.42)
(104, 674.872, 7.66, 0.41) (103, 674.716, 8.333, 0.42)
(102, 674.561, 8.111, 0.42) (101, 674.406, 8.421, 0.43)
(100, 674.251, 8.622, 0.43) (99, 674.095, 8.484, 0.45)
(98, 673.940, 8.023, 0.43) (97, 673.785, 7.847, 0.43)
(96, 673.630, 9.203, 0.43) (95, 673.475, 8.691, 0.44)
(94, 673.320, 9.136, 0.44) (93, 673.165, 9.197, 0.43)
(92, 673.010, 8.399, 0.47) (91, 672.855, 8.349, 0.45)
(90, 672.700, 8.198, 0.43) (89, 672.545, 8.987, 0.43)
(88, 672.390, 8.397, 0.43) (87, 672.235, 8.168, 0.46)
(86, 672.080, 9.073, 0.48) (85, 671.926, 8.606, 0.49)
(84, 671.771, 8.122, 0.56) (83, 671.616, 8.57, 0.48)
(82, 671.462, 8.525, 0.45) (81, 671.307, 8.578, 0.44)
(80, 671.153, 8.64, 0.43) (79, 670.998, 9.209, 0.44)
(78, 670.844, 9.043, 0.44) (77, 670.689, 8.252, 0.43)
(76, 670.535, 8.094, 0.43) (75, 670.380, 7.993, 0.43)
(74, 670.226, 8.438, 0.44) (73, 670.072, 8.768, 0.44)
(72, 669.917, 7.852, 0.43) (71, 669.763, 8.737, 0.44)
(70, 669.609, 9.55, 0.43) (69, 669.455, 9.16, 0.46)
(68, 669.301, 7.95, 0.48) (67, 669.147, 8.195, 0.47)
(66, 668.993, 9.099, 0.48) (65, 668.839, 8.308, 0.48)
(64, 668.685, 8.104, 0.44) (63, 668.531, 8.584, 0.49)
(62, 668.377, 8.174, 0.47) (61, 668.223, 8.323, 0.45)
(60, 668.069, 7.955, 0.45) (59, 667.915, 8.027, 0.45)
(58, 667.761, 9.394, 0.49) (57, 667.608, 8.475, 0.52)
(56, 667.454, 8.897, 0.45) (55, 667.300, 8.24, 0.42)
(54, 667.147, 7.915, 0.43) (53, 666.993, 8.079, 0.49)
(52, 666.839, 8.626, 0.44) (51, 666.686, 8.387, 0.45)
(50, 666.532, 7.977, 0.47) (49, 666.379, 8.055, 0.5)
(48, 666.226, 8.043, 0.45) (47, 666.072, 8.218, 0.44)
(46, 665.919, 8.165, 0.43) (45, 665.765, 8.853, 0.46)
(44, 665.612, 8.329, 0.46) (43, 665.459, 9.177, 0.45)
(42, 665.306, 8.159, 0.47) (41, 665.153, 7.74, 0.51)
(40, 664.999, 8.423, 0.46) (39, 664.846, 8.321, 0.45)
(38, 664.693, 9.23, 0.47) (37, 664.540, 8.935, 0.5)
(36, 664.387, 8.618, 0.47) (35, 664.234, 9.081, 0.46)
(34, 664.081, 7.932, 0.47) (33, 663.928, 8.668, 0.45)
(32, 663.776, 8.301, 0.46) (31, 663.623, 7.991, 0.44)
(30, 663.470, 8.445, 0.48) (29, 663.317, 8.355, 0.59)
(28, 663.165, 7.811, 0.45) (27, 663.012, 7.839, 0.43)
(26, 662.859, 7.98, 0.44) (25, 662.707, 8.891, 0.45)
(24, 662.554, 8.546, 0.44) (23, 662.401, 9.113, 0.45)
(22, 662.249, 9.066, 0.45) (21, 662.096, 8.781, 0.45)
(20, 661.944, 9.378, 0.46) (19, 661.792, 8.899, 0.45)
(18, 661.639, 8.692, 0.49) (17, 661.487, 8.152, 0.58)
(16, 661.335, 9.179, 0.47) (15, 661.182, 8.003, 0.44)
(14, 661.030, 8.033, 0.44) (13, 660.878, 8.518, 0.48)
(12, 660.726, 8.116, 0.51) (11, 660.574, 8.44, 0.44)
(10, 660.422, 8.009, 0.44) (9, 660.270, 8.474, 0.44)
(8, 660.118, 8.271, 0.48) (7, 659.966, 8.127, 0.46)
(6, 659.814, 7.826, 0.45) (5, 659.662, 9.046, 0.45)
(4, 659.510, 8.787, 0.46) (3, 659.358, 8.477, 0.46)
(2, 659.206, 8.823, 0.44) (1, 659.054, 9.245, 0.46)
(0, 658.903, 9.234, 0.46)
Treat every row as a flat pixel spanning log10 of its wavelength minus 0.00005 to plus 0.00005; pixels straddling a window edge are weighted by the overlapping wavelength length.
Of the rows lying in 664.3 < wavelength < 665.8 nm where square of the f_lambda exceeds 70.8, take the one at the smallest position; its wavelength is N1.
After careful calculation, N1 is 664.387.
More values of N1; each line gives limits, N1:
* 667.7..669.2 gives 667.761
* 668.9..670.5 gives 668.993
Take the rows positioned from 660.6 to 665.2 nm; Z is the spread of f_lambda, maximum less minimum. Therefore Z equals 1.6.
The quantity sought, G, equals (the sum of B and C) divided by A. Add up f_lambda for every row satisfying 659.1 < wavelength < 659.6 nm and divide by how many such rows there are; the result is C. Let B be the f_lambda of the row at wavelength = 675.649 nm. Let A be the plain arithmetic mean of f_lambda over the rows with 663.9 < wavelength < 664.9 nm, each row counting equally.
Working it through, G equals 1.92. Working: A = 8.68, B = 7.949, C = 8.70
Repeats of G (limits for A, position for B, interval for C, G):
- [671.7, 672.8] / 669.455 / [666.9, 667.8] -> 2.08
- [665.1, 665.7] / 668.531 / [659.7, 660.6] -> 2.01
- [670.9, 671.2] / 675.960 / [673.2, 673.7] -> 1.88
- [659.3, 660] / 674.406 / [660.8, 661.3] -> 1.96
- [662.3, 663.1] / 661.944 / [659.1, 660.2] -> 2.11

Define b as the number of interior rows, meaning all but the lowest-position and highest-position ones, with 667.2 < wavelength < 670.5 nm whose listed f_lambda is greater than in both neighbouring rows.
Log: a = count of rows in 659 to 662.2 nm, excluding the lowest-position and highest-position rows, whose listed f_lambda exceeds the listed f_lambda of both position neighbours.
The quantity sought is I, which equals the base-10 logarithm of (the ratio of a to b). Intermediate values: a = 6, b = 7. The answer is -0.07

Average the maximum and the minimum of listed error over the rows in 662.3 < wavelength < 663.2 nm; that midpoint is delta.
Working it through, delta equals 0.440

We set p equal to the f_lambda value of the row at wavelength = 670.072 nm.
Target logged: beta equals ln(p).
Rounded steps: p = 8.768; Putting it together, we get 2.17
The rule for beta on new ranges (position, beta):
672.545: 2.20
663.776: 2.12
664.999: 2.13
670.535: 2.09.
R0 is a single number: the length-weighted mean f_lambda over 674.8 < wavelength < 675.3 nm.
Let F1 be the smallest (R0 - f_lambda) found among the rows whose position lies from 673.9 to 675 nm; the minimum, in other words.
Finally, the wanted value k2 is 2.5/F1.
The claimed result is -9.4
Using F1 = -0.3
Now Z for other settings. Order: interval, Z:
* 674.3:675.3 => 1.6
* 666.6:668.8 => 1.5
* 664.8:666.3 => 1.4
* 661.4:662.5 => 1.2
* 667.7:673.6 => 1.7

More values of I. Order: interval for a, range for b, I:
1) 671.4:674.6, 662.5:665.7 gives -0.07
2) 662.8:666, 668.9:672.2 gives 0.24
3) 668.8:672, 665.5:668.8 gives -0.20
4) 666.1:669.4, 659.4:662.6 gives 0.00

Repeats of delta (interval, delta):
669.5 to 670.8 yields 0.435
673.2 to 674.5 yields 0.440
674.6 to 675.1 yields 0.415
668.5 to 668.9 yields 0.465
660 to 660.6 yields 0.460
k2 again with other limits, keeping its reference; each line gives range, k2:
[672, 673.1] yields -3.5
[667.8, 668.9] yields -10.9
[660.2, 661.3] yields -15.3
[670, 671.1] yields -2.9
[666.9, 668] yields -2.4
